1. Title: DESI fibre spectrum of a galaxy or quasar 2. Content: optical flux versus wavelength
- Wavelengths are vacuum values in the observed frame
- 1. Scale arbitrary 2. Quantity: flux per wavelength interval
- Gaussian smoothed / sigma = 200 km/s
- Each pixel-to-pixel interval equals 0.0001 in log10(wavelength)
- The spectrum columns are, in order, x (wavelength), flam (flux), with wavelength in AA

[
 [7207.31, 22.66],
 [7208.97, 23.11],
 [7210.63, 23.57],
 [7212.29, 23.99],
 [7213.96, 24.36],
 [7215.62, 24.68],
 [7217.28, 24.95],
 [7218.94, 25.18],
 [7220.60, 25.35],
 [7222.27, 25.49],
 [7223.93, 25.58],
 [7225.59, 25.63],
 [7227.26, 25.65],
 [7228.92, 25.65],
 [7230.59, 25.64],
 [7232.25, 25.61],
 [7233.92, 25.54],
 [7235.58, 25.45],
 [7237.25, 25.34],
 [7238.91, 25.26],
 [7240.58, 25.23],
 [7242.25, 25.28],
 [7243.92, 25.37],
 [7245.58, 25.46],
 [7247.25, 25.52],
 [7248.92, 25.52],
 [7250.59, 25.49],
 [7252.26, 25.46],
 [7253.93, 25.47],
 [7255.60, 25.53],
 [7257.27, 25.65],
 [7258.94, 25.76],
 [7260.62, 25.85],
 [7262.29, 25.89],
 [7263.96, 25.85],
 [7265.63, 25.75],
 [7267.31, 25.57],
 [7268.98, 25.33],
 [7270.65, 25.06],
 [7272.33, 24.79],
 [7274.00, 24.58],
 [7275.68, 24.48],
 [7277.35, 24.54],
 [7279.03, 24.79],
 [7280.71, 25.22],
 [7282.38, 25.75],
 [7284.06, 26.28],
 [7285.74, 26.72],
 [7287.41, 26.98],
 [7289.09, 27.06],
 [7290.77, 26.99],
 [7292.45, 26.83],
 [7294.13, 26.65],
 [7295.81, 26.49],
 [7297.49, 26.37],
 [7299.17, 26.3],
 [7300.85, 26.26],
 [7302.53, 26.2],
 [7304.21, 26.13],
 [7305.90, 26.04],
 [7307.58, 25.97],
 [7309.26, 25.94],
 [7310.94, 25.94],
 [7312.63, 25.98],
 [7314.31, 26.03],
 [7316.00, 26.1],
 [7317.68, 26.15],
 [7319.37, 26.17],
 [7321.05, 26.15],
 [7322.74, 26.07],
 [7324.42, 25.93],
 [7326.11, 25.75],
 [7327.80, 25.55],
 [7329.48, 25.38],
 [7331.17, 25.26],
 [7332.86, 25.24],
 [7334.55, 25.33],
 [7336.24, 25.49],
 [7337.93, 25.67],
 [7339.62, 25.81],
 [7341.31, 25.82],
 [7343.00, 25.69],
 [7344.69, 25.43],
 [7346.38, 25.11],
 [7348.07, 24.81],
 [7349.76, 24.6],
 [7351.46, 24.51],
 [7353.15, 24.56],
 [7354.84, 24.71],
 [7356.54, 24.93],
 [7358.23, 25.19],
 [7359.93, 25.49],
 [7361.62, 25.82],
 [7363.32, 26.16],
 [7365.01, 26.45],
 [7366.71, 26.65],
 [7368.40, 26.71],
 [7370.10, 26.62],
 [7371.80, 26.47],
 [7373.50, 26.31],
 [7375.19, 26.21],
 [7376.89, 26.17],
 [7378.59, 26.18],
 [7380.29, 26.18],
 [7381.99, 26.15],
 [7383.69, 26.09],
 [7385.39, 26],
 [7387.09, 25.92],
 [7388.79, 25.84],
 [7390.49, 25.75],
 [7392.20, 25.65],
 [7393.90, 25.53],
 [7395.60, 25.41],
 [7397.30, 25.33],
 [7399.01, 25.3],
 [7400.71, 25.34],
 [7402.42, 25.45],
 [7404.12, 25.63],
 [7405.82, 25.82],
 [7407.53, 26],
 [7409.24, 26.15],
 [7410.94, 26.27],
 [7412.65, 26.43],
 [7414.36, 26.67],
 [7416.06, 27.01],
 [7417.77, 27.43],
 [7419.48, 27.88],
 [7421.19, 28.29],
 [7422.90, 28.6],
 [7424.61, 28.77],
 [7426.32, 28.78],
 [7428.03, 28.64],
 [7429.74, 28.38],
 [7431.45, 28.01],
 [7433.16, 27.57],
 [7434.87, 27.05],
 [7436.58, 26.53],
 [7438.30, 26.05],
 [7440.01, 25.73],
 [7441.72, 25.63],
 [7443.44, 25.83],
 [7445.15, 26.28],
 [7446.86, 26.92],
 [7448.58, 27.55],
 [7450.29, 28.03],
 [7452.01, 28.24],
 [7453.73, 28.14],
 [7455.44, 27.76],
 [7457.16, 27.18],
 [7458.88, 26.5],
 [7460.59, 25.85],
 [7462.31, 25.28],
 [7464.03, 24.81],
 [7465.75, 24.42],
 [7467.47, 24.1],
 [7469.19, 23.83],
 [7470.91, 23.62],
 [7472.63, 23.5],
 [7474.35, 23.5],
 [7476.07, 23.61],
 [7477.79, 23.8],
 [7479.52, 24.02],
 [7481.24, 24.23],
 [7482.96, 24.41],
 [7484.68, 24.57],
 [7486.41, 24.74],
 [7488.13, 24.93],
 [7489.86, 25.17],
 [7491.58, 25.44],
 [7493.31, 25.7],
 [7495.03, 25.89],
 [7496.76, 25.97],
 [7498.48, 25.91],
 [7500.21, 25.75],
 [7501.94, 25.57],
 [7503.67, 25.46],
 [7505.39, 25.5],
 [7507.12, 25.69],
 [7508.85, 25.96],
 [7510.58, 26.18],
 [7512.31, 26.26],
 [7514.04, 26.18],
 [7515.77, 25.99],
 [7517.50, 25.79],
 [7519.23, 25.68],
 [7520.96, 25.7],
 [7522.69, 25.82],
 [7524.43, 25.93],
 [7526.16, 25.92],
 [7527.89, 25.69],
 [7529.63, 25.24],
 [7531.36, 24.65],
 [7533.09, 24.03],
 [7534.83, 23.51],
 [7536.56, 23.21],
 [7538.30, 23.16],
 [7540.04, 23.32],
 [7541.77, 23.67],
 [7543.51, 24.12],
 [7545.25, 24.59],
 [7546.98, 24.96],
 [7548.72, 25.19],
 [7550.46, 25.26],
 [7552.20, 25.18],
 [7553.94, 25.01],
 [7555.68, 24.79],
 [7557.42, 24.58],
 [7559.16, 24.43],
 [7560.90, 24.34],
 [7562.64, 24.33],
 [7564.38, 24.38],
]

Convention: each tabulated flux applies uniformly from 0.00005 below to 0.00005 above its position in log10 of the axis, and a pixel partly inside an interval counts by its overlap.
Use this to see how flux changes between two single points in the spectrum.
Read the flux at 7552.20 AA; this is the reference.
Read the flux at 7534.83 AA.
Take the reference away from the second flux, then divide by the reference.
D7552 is -0.066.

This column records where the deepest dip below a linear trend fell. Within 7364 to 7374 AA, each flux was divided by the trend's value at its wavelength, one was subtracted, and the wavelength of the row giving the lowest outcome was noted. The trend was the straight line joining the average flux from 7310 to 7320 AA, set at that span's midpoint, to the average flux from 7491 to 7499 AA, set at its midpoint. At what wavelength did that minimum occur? 7373.50 AA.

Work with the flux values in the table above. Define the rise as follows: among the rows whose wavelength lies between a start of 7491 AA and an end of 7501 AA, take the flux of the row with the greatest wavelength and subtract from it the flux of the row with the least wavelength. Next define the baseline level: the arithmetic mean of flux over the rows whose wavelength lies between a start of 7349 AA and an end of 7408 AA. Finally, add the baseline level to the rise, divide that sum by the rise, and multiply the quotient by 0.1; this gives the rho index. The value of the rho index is 8.4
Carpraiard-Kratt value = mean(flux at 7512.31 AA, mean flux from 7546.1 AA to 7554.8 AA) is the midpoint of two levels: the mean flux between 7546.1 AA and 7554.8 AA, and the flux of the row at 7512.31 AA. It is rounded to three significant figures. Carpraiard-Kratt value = 25.7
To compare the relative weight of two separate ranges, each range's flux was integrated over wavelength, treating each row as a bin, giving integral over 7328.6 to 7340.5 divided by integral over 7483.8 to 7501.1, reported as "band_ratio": 0.69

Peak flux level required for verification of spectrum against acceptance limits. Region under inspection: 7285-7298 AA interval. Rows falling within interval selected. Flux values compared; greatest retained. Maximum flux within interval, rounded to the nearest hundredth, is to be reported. 27.06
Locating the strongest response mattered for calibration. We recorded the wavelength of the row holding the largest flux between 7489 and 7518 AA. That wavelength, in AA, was 7512.31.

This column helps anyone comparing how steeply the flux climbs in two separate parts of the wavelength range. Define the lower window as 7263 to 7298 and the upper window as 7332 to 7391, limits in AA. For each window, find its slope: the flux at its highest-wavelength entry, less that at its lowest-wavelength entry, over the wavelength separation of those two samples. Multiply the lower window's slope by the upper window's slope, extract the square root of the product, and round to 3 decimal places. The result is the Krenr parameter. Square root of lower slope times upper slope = 0.012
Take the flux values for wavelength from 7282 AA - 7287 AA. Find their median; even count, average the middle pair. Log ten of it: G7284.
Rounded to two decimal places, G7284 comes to 1.42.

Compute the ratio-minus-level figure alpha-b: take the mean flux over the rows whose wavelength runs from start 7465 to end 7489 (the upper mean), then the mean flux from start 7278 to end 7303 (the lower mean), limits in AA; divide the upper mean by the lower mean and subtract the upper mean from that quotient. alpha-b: -23.2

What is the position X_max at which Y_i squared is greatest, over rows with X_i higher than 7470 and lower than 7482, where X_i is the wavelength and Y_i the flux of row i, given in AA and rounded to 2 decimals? 7481.24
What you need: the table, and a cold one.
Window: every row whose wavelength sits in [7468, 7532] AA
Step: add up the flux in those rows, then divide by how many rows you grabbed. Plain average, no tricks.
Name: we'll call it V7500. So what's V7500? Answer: 25.2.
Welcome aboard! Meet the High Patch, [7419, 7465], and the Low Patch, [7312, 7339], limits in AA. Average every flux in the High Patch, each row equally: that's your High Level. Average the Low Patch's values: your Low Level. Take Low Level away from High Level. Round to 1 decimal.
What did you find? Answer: 1.4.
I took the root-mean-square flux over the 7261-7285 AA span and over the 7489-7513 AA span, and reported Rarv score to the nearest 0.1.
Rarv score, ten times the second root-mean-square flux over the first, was 10.2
